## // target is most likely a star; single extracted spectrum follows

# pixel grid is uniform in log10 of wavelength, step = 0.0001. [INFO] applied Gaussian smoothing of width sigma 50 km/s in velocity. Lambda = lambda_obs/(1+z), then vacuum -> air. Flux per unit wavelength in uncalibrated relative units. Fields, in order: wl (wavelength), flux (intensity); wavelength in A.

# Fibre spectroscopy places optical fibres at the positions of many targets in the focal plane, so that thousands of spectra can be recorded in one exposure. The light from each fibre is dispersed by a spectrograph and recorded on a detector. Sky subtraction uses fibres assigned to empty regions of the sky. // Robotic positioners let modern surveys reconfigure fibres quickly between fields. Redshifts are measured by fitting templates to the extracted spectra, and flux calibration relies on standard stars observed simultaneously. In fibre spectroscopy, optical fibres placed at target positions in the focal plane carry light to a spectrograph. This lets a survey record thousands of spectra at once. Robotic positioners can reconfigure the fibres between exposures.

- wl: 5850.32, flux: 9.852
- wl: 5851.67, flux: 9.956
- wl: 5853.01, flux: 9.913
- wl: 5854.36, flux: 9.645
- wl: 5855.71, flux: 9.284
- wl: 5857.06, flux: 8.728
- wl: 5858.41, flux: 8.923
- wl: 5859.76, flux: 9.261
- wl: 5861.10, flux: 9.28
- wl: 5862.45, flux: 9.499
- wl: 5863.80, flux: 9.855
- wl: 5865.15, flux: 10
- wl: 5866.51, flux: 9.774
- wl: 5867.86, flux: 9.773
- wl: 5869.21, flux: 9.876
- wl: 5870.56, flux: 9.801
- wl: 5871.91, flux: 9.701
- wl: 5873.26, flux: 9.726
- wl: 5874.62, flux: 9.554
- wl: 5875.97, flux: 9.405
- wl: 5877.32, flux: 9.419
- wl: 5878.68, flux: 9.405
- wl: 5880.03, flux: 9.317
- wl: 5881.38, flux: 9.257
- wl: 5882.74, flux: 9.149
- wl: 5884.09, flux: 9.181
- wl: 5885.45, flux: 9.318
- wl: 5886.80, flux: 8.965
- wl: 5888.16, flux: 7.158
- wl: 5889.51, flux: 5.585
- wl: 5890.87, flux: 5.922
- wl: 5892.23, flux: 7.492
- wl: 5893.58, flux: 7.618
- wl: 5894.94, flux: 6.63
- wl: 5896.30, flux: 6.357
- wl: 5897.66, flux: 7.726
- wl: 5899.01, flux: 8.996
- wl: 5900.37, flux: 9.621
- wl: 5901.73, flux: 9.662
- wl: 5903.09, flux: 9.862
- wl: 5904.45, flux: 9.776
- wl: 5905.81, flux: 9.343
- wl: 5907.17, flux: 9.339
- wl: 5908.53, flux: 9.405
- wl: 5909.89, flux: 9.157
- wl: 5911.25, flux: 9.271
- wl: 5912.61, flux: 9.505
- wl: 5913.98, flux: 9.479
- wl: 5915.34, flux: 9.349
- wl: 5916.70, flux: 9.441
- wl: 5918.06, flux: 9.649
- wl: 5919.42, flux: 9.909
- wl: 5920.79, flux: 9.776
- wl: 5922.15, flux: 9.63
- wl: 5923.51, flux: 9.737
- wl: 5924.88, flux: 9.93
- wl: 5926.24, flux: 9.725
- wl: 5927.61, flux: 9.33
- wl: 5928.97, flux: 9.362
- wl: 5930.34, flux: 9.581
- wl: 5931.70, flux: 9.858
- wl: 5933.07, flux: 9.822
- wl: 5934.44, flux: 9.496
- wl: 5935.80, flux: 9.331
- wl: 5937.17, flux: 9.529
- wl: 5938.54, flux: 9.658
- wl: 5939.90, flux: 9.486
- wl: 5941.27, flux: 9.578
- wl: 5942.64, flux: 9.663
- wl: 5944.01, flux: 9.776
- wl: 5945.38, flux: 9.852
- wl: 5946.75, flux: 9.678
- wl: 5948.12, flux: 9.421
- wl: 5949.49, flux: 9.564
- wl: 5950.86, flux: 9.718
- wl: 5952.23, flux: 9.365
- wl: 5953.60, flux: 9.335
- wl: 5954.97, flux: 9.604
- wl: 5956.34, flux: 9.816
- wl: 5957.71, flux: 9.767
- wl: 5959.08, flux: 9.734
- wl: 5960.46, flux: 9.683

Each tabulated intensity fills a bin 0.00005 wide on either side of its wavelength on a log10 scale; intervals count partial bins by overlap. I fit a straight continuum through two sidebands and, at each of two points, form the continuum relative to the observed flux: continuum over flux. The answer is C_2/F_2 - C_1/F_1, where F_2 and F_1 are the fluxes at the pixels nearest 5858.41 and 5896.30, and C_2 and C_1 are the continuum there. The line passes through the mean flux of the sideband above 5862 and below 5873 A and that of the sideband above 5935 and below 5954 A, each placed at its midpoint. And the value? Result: -0.43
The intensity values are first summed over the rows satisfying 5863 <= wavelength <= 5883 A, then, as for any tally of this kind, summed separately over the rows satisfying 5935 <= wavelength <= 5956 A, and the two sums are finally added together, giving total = 288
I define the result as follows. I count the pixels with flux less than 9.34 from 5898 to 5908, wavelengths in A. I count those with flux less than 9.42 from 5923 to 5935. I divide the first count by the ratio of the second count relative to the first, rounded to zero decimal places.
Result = 2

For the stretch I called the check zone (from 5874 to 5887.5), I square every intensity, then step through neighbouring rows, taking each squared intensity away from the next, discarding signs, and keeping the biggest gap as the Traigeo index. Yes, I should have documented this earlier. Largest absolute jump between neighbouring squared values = 6.5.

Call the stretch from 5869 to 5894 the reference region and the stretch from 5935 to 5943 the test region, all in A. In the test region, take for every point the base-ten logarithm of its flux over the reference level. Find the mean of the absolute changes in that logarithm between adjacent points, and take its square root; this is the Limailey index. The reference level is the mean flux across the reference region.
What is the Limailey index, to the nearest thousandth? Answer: 0.078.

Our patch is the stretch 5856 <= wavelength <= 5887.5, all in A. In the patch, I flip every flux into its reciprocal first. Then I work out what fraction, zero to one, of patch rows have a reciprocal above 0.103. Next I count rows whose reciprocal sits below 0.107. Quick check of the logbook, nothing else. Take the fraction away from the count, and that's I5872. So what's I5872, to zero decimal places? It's 12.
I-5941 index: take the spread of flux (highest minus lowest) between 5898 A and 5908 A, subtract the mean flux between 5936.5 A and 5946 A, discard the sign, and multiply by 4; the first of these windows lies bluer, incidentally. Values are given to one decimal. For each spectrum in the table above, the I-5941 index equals 35.1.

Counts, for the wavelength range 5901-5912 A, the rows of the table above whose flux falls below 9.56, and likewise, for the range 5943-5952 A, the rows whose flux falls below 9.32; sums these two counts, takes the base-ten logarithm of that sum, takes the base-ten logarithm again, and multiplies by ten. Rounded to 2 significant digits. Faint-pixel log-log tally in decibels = -1.6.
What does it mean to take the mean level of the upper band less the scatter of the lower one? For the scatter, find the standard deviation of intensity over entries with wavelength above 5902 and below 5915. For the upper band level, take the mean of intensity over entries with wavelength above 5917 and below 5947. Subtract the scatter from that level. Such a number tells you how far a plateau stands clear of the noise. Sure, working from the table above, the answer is 9.4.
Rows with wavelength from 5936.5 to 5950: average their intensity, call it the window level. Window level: 9.62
